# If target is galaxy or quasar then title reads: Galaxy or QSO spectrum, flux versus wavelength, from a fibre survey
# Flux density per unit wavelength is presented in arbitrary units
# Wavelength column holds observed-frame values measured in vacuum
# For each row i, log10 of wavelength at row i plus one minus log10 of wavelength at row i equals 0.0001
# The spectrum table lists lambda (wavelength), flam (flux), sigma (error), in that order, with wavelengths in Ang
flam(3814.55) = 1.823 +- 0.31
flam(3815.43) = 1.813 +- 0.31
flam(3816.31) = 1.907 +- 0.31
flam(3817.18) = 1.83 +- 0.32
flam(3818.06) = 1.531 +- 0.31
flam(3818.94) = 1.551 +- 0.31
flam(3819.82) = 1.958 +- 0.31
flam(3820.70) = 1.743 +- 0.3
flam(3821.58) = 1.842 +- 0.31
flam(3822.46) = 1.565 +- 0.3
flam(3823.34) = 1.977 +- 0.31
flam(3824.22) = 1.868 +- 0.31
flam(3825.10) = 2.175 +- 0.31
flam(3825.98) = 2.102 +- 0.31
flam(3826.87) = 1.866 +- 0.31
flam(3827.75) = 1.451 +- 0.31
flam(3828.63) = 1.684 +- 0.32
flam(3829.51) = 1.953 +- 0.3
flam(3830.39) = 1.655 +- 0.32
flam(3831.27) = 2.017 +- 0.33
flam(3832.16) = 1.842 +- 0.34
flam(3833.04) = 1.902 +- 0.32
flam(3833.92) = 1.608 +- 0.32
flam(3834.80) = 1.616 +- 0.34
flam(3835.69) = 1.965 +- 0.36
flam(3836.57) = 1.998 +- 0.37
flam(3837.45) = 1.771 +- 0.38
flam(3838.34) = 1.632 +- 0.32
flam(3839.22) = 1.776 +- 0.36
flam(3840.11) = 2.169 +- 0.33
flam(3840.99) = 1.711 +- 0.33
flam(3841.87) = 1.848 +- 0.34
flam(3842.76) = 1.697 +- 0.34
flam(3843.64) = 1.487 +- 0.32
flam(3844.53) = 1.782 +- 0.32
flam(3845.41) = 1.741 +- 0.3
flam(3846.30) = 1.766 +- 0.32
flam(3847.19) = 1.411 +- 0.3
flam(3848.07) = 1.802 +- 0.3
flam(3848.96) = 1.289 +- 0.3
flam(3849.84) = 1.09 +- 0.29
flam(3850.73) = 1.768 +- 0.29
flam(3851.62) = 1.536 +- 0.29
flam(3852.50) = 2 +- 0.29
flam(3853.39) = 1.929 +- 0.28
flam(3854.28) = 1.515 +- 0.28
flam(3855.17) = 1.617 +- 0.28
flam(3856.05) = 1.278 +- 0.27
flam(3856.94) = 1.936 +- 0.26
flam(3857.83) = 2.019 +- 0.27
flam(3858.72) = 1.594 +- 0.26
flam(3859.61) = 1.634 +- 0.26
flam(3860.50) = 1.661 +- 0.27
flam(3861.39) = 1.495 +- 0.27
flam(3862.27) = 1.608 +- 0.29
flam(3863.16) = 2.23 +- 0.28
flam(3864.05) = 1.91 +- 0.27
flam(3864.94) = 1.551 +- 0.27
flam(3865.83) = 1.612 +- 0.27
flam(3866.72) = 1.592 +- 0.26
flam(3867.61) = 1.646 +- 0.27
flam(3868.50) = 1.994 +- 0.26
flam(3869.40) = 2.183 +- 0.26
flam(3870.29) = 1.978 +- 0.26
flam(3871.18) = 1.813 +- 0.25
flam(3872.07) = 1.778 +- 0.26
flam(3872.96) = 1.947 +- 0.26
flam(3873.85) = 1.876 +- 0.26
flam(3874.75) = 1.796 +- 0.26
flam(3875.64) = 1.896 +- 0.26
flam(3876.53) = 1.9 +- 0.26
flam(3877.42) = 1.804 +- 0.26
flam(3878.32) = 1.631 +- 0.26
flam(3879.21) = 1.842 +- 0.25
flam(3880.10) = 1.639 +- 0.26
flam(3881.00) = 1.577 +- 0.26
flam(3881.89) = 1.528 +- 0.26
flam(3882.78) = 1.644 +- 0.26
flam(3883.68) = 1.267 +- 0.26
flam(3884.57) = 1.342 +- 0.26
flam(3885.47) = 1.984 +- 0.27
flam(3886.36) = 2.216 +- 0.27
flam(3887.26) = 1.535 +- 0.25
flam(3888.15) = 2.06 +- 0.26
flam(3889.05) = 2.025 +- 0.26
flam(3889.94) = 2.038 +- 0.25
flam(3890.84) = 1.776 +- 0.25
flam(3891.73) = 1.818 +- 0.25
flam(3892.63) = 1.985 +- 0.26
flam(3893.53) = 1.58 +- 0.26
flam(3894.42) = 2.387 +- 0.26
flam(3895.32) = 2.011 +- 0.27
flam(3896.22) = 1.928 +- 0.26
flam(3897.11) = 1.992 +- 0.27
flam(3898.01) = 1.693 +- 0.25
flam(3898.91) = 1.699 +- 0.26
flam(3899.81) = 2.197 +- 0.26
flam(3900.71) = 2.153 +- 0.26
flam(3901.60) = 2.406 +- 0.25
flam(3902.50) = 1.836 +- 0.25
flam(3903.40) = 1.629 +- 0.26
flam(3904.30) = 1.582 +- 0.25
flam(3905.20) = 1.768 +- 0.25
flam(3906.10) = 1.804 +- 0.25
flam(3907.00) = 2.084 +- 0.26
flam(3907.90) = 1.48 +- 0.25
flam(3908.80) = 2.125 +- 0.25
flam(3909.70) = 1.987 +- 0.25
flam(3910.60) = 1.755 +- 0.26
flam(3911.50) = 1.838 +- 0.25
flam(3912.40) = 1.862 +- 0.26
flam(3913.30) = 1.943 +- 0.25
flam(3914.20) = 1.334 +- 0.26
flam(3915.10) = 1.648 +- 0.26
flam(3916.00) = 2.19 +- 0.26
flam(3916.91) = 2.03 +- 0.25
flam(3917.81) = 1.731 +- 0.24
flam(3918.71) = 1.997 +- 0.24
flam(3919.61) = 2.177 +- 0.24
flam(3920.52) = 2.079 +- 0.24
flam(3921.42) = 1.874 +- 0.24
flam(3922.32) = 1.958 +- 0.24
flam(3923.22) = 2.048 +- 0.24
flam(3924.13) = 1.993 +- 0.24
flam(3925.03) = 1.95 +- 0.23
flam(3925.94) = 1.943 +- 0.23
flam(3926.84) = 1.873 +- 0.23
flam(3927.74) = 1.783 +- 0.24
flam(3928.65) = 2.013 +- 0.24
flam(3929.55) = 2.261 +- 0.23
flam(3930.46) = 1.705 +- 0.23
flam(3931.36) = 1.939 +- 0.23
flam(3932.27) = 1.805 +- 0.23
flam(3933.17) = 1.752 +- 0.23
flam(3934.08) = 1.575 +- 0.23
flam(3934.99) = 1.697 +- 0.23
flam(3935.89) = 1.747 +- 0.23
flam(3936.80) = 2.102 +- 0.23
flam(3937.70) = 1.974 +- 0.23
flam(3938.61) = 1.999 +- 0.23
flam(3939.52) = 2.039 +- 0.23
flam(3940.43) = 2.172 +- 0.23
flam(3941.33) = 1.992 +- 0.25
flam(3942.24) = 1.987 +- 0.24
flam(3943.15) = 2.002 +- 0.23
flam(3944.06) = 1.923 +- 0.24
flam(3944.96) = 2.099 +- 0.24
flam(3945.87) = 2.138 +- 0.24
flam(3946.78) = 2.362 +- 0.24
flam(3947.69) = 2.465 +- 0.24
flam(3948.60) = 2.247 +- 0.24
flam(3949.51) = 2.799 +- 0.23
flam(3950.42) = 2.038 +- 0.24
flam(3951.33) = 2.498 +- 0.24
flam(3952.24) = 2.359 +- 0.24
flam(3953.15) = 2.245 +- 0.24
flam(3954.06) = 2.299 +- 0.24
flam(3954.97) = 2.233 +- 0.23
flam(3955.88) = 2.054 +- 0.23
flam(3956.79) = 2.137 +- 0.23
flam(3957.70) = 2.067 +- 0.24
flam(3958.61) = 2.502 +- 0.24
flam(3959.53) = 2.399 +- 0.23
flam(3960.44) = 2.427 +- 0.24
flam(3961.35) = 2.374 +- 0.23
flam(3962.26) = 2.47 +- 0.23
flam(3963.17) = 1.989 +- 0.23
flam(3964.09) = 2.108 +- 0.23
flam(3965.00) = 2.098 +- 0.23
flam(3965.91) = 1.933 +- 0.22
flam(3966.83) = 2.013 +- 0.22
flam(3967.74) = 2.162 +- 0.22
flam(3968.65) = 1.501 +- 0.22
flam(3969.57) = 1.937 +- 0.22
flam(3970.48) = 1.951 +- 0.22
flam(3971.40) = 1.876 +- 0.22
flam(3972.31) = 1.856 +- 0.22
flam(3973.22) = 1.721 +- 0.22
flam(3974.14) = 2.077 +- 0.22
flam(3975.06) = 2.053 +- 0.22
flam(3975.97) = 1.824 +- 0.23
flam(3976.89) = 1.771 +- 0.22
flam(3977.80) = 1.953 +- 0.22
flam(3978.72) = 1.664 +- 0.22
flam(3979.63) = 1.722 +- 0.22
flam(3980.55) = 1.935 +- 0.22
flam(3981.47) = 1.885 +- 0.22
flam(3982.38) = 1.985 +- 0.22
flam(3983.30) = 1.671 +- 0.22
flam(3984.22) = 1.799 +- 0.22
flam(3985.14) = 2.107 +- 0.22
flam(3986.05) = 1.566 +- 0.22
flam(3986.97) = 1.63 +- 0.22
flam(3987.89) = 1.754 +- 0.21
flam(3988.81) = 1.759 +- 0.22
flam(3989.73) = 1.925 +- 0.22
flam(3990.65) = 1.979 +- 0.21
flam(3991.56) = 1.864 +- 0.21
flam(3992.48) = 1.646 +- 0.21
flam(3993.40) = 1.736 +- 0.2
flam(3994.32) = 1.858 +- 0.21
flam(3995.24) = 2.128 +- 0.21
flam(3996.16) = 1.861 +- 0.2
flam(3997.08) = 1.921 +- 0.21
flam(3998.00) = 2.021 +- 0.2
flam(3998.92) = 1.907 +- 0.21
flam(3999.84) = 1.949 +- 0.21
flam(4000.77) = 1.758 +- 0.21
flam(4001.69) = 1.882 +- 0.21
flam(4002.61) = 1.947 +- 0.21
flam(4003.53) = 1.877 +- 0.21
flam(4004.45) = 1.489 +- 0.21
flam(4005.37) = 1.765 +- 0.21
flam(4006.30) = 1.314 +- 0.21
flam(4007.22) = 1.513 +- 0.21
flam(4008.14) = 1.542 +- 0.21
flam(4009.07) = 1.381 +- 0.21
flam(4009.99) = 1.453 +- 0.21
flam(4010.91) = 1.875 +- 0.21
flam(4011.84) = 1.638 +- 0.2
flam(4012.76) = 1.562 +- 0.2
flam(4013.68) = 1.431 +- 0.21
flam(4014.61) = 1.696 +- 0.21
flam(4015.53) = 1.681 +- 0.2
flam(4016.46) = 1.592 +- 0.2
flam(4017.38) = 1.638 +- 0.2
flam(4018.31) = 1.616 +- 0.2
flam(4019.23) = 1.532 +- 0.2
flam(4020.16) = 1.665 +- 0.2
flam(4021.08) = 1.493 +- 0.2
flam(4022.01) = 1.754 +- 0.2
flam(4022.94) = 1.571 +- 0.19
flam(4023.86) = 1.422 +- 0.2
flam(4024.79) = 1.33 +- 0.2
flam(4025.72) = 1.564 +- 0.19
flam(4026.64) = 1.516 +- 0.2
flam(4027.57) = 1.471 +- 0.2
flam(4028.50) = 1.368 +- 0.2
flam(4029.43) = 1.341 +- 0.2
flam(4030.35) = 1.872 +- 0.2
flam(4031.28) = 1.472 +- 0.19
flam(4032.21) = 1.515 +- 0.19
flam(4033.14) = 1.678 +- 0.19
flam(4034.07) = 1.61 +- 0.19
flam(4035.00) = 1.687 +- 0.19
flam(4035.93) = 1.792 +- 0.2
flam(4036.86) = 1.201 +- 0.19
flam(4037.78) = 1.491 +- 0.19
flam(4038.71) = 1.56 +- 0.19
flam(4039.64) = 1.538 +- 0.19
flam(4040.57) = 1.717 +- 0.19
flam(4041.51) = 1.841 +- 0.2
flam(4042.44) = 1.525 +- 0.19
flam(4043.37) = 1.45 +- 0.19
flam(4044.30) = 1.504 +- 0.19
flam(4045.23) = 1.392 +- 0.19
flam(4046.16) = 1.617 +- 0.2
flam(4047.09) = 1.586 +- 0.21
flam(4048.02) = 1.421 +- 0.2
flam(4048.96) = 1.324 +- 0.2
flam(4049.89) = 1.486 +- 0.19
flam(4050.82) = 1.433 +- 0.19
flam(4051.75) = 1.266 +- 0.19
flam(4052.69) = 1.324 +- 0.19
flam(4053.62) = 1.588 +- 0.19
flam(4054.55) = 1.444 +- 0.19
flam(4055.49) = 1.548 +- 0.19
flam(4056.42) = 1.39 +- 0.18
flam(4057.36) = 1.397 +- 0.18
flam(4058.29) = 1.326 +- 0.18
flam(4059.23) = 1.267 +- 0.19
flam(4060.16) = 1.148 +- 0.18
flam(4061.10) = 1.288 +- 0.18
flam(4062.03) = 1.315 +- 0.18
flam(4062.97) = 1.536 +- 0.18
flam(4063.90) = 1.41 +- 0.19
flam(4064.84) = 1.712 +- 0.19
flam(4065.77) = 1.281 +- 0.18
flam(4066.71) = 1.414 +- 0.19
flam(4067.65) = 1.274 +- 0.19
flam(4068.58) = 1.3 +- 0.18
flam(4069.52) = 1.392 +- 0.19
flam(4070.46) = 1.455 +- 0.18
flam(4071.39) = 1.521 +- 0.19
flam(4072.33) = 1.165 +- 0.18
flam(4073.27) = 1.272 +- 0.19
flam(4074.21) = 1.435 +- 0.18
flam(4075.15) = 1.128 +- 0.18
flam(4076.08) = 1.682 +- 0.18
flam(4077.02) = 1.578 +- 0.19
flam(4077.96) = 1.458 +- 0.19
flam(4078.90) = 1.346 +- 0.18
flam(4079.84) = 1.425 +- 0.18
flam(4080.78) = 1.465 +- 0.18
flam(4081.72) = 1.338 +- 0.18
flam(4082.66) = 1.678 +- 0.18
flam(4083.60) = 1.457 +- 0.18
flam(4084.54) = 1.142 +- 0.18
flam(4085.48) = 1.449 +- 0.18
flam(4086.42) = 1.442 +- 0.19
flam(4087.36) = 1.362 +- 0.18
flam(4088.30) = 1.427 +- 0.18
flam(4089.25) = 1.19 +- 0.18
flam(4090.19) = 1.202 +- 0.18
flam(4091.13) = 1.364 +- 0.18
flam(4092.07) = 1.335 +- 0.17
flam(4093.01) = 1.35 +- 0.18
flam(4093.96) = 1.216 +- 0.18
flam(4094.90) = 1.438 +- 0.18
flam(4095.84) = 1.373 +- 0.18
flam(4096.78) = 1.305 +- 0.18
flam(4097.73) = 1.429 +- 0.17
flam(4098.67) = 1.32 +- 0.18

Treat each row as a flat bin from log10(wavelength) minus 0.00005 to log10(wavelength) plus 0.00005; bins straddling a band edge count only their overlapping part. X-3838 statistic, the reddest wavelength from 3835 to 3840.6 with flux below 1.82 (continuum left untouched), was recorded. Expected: 3839.22 Ang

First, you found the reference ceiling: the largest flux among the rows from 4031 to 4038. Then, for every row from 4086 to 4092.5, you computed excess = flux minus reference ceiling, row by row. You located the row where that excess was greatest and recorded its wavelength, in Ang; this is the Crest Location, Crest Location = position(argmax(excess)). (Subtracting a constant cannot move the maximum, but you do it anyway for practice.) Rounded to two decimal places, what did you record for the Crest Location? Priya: 4086.42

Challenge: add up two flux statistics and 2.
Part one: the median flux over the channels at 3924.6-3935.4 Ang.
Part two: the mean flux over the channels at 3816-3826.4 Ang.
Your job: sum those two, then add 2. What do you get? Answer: 5.68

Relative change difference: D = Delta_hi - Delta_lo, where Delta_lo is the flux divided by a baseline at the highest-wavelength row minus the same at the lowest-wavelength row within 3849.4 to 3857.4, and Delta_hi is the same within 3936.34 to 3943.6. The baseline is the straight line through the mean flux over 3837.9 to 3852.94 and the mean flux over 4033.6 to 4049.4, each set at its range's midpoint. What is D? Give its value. -0.57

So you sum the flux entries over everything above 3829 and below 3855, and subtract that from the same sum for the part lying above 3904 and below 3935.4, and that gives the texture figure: 15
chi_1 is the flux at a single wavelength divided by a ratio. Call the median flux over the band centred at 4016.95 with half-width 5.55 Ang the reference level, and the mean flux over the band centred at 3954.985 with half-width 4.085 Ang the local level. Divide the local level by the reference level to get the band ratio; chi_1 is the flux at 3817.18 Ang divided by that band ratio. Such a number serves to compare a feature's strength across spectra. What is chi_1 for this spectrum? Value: 1.3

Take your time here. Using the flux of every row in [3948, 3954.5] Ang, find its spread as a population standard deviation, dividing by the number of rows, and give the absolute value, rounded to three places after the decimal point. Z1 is 0.222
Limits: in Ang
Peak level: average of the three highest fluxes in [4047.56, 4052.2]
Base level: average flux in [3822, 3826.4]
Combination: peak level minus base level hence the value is -0.49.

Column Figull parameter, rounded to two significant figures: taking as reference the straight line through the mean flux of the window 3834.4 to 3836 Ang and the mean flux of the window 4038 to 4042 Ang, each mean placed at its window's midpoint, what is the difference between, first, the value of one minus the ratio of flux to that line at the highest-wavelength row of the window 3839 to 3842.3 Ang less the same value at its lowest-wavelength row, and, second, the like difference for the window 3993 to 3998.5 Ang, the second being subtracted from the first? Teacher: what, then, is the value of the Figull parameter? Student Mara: 0.13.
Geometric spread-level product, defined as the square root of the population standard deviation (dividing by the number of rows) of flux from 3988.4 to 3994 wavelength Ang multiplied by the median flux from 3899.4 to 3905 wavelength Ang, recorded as 0.48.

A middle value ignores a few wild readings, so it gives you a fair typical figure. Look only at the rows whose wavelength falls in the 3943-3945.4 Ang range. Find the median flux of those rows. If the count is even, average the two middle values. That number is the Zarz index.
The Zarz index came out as 2.0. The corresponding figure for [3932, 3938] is 1.8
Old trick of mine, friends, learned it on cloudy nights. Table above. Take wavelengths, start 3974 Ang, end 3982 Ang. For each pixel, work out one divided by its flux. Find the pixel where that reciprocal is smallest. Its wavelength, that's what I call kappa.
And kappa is 3974.14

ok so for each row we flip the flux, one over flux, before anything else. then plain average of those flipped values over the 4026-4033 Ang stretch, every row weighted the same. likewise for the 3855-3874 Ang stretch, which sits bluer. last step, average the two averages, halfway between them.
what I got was 0.62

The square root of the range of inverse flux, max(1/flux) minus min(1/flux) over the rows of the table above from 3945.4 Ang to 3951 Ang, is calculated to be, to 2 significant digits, 0.37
